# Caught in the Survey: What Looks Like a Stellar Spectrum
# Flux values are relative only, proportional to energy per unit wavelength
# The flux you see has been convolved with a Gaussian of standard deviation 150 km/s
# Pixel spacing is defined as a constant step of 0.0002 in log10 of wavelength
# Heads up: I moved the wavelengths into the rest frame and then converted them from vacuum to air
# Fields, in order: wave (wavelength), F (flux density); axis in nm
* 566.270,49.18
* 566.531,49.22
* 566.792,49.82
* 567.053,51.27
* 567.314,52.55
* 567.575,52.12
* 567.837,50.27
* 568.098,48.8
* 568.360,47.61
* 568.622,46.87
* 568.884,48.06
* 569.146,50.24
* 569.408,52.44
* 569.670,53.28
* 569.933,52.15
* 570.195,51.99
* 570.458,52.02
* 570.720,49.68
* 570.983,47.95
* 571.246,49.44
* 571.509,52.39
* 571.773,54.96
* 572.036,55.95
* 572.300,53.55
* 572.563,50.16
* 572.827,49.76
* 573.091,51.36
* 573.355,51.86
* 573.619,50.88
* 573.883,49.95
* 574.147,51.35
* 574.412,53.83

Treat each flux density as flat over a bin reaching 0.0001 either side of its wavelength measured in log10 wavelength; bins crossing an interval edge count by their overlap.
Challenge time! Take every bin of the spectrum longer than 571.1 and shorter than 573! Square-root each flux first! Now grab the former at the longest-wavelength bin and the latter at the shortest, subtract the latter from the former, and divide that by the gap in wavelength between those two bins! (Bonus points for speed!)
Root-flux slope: 0.0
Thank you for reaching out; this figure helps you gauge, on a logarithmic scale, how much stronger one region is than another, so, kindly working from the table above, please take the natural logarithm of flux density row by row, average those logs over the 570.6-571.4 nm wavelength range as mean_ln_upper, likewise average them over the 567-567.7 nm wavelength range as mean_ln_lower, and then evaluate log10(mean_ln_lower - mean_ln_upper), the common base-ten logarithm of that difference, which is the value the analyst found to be -1.2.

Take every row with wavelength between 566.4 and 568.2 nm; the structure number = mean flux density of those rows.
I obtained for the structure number 50.6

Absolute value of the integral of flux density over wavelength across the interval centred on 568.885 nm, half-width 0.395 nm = 38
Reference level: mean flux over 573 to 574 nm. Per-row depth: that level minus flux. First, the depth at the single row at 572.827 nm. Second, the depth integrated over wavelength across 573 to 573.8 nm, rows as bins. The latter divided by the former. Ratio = -0.2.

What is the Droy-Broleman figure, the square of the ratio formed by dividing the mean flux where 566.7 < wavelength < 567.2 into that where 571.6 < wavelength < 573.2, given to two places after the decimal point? 1.08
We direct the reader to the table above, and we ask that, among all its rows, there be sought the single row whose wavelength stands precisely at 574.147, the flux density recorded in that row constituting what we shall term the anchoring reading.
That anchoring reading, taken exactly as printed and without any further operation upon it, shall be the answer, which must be 51.35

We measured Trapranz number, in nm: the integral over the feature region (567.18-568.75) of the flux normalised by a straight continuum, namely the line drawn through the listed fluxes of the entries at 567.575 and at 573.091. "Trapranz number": 1.50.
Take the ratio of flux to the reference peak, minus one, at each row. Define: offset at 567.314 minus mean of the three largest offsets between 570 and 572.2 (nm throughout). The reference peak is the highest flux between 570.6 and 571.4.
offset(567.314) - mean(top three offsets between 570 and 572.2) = -0.038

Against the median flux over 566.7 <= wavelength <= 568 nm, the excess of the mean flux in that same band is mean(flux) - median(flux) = -0.1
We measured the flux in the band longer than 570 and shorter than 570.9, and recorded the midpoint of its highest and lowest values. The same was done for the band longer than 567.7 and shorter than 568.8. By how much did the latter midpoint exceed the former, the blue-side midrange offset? -2.3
